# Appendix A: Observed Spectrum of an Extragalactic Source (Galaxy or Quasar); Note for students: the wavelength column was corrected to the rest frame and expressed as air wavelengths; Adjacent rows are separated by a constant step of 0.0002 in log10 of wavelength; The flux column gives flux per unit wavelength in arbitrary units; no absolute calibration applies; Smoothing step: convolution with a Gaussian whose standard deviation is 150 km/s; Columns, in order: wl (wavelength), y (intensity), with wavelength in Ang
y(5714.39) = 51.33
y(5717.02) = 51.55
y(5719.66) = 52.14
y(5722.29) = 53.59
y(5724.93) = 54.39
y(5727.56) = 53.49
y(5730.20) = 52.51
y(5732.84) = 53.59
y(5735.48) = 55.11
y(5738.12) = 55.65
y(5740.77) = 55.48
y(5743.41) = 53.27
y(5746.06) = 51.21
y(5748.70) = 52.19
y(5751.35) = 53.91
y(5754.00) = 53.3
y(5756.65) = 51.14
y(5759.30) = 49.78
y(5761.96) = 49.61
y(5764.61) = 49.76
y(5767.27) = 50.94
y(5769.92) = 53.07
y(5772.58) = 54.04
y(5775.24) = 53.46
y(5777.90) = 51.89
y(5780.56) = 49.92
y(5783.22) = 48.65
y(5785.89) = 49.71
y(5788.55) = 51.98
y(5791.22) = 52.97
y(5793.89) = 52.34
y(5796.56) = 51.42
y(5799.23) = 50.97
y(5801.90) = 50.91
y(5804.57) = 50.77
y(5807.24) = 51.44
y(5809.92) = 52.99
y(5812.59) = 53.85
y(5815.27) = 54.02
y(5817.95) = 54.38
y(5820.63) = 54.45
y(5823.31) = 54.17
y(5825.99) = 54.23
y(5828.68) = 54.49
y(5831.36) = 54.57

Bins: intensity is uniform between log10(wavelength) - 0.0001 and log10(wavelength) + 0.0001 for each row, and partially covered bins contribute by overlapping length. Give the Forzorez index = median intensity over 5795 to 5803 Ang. 51.0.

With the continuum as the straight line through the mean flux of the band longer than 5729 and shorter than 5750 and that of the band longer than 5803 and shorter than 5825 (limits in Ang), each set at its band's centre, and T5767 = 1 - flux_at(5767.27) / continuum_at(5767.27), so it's 0.05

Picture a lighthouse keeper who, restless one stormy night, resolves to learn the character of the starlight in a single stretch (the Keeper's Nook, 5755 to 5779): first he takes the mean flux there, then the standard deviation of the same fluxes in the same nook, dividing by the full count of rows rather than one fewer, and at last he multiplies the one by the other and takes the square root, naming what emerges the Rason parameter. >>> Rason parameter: 9.07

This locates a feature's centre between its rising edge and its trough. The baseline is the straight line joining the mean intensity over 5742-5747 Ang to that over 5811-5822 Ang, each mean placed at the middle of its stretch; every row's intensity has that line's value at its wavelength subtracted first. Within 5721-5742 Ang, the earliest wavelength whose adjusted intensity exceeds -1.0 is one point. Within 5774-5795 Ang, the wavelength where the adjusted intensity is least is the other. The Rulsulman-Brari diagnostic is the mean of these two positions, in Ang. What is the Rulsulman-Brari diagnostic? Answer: 5752.8 Ang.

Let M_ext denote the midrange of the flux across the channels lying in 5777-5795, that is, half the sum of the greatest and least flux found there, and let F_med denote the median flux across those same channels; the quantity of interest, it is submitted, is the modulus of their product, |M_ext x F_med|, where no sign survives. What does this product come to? 2637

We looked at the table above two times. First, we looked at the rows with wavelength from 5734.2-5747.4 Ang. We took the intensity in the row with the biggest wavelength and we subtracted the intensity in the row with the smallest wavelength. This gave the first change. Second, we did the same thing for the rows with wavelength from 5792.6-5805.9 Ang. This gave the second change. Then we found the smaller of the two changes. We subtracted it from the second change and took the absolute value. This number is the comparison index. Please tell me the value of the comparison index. 2.3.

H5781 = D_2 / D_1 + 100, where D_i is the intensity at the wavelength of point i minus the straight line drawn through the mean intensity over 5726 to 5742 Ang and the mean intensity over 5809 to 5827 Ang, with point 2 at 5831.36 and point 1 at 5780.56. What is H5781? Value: 100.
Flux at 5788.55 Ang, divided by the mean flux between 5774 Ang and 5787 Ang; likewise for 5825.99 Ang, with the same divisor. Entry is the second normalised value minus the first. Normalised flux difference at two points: 0.04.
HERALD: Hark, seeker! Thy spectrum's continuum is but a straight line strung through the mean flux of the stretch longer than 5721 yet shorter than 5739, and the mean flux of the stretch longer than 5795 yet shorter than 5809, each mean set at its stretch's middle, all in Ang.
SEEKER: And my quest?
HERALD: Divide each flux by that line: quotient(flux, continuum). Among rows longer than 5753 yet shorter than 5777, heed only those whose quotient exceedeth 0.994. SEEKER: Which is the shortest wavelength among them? 5754.00 Ang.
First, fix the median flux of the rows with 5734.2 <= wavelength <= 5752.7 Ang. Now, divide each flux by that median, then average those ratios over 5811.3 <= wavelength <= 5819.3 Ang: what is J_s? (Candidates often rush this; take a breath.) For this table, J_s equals 1.00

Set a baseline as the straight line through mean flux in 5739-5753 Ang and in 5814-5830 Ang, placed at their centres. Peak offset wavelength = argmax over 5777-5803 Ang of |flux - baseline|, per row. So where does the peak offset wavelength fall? 5783.22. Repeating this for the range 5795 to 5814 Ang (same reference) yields 5804.57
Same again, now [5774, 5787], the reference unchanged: 5783.22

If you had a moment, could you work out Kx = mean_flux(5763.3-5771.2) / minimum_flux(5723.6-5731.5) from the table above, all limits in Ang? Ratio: 0.98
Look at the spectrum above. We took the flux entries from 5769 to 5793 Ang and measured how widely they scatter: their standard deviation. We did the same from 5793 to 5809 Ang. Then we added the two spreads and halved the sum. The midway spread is 1.2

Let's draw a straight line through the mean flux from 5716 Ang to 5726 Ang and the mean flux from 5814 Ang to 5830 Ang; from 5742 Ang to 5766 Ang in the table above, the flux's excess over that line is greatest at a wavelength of 5751.35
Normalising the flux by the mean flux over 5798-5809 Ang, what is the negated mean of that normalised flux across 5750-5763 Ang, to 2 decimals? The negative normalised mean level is -1.01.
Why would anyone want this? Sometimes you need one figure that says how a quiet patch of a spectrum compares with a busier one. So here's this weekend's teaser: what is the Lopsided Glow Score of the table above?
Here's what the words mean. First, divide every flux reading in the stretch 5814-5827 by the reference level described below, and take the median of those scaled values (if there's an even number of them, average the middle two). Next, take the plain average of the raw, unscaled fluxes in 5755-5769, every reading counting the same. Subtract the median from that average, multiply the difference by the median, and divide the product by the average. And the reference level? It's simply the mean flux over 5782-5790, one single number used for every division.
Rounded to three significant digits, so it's 1.06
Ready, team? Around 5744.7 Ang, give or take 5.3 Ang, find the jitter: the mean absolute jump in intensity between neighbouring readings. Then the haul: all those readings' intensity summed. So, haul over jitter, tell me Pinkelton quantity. 121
